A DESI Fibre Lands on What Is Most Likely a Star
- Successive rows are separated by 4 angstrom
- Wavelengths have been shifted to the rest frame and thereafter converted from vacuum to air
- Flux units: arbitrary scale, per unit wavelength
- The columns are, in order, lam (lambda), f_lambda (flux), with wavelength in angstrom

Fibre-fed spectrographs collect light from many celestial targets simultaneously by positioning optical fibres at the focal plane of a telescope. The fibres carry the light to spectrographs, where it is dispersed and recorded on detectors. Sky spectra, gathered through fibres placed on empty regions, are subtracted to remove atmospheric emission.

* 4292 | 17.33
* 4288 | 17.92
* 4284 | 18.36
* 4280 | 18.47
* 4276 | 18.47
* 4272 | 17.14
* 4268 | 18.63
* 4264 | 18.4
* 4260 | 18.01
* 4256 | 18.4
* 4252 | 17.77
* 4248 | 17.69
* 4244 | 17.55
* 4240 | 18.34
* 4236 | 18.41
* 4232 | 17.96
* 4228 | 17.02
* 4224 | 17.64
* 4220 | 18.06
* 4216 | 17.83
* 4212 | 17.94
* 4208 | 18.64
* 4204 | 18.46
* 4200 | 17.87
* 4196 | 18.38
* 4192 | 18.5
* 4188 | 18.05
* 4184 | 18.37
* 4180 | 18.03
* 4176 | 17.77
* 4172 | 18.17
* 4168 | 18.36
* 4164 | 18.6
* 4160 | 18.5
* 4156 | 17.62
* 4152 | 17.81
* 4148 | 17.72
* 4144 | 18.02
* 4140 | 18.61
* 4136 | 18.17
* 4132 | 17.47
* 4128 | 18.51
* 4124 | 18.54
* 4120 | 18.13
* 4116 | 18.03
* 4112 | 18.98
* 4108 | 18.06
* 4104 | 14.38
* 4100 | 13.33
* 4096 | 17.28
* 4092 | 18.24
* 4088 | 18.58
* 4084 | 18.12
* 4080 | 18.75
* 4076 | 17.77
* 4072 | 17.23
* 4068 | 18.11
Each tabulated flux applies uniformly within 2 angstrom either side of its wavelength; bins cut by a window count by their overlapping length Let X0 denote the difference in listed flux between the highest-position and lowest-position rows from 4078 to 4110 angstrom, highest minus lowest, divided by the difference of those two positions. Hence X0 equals -0.025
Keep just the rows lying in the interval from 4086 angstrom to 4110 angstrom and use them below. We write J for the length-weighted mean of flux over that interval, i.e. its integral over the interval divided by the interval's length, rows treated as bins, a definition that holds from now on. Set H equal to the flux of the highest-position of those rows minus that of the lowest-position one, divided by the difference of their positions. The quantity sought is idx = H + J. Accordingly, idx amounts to 16.6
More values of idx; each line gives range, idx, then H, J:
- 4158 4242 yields 18.1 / 0.00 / 18.1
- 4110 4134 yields 18.2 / -0.08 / 18.3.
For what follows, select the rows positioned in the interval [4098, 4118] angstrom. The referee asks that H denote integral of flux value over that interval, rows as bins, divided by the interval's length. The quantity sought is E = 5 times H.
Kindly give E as 82.8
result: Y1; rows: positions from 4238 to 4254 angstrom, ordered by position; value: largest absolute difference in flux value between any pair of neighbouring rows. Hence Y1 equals 0.8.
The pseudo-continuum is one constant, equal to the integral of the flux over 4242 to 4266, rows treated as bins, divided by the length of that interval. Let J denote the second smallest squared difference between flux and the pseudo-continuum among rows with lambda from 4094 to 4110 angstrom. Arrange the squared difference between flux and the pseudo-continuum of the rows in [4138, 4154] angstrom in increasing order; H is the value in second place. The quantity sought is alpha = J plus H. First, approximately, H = 0.03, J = 0.48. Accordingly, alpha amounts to 0.5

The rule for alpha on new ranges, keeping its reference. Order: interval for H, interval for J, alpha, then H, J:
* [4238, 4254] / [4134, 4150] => 0.1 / 0.08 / 0.04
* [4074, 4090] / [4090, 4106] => 0.5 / 0.04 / 0.48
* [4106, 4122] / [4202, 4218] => 0.0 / 0.01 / 0.02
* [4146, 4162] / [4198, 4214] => 0.1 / 0.06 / 0.01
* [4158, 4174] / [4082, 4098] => 0.2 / 0.15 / 0.07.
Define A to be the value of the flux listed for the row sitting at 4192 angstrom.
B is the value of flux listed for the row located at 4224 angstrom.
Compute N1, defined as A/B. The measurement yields 1.05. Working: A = 18.5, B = 17.64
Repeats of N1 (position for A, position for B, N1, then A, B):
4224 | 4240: 0.96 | 17.64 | 18.34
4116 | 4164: 0.97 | 18.03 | 18.6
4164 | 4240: 1.01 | 18.6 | 18.34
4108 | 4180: 1.00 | 18.06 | 18.03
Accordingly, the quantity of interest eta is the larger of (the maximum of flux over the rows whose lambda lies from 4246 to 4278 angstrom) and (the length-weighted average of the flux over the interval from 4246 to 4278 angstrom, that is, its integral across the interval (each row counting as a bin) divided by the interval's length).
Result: 18.6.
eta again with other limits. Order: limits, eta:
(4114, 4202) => 18.6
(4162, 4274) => 18.6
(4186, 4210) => 18.6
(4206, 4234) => 18.6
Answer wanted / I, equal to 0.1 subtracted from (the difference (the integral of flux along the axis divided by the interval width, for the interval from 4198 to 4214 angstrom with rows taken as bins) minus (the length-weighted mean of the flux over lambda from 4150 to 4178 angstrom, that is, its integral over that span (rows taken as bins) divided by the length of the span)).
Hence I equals 0.01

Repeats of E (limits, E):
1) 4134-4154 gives 90.3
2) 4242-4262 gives 89.4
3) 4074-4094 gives 91.5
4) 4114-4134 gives 90.7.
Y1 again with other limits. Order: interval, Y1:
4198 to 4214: 0.7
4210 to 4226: 0.4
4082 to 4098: 1.0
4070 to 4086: 1.0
